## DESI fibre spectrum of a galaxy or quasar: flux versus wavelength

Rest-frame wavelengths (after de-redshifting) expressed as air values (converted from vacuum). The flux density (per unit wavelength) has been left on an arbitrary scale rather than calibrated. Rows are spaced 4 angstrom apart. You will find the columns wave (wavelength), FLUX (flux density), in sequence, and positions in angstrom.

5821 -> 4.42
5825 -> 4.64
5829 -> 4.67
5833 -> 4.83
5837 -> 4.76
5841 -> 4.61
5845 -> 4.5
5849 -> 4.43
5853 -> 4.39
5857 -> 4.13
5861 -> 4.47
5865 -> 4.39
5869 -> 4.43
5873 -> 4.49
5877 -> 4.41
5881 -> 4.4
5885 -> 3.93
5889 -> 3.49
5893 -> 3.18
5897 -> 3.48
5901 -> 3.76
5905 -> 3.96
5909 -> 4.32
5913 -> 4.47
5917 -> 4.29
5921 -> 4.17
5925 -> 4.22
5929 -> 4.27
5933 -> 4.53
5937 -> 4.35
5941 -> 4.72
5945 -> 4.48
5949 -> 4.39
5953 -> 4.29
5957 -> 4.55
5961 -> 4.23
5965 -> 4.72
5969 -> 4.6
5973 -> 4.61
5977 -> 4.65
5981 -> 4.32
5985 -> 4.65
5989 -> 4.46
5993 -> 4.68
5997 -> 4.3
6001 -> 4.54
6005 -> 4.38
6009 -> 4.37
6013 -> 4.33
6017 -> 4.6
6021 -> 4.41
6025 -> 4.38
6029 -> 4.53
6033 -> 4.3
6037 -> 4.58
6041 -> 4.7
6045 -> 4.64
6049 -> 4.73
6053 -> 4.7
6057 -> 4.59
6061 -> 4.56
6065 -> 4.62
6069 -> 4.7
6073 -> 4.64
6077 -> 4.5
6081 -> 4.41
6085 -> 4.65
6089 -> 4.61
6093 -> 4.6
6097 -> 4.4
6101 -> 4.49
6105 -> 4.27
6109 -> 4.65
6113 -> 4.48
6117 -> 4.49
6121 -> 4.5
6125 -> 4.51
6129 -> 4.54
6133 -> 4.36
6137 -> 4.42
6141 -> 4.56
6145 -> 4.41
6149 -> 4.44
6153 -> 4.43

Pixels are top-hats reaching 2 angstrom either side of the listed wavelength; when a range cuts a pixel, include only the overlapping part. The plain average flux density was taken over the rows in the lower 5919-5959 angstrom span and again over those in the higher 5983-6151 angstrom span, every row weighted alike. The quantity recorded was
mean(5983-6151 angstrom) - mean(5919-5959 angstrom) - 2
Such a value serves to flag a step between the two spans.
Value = -1.88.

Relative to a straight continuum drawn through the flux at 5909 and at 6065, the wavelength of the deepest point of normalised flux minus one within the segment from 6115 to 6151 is 6133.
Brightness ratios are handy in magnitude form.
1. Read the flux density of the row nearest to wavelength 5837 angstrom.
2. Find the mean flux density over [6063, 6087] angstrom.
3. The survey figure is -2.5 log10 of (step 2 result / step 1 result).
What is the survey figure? 0.04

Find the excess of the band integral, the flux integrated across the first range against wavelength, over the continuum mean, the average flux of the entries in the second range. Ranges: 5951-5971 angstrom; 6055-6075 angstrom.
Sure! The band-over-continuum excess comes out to 85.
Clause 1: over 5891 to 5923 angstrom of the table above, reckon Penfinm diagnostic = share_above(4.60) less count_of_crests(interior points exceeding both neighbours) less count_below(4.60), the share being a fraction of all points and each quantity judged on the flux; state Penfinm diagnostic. -9.0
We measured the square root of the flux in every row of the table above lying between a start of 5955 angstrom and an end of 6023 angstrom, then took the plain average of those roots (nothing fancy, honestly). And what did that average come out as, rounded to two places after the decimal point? 2.12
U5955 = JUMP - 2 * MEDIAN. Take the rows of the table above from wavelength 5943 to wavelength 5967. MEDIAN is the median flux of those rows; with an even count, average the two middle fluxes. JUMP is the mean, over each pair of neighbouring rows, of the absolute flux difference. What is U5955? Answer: -8.62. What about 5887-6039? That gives -8.56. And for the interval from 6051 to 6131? -9.00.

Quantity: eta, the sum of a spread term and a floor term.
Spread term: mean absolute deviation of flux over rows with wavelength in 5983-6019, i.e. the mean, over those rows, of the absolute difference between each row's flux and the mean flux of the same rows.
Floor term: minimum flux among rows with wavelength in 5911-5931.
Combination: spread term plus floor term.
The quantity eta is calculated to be 4.29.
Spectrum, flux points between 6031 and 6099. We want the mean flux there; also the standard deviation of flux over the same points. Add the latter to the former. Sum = 4.70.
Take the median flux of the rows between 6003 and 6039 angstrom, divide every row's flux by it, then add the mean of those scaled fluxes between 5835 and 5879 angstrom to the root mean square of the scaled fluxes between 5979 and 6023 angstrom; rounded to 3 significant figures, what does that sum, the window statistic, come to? 2.04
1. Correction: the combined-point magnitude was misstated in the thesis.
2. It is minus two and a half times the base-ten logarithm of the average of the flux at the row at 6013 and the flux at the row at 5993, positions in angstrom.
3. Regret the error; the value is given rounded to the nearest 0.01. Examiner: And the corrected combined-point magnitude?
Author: -1.63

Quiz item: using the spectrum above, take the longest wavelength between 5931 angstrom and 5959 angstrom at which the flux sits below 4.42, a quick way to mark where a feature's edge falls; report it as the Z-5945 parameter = 5953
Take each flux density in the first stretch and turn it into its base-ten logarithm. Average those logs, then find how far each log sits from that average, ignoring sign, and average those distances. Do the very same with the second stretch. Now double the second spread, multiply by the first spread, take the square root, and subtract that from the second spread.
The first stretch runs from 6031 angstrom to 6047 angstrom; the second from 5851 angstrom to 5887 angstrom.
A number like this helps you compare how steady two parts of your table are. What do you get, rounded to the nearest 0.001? -0.005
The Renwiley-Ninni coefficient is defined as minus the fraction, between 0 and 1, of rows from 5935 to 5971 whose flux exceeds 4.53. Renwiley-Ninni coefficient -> -0.44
